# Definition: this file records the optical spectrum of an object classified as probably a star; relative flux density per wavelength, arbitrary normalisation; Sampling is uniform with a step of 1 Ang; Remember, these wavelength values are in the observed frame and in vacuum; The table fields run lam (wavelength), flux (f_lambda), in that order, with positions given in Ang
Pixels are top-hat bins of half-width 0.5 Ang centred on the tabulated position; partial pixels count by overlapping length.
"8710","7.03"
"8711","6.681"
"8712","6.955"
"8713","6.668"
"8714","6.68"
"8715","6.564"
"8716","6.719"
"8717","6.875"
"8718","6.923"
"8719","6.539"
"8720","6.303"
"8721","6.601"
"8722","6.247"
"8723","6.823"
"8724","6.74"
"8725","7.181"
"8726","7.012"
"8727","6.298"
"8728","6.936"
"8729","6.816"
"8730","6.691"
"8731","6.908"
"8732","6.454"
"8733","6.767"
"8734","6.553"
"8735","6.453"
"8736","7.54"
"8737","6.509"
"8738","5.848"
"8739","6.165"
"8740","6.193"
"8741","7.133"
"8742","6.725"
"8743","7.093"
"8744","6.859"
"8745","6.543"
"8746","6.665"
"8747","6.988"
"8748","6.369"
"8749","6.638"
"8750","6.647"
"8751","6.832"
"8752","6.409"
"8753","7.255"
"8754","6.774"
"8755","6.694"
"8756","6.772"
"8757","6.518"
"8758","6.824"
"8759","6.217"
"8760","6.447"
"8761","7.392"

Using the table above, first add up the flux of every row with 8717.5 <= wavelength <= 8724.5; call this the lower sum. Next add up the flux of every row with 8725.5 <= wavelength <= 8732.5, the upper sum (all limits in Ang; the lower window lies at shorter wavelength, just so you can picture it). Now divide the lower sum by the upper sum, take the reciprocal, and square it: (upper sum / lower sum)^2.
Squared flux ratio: 1.04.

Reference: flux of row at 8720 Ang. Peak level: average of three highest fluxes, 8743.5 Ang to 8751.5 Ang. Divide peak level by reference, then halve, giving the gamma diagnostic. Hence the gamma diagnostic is 0.547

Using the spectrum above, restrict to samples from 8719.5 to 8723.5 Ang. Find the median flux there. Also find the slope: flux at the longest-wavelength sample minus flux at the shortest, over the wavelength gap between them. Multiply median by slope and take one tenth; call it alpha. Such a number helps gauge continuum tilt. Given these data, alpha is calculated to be 0.11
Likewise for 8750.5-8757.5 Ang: -0.04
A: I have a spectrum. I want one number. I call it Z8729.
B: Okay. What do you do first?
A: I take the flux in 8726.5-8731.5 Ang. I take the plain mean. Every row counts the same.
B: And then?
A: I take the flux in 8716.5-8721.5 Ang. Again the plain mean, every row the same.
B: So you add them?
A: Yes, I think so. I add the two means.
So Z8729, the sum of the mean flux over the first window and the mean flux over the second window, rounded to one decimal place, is 13.4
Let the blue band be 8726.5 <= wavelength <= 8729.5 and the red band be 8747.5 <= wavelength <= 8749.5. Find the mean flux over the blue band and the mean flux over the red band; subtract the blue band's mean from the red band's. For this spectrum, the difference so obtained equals -0.18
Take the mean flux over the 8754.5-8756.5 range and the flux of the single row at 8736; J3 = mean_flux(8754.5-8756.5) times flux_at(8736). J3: 50.8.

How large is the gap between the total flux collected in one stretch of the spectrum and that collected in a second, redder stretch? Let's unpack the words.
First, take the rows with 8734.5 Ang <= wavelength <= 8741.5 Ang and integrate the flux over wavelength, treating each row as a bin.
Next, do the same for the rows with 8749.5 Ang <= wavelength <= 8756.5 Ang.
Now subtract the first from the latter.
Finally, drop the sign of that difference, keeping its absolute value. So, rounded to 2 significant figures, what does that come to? 1.5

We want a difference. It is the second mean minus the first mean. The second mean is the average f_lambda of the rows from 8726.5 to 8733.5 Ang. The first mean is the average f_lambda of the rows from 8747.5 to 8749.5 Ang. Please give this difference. 0.19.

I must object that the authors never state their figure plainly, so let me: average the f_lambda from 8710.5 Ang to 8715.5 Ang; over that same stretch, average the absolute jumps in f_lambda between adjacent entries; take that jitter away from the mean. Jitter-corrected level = 6.54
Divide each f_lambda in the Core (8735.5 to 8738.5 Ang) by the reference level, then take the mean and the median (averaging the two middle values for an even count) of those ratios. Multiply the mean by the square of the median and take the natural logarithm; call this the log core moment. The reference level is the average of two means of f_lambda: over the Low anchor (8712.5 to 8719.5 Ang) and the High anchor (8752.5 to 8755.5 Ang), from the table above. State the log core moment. -0.12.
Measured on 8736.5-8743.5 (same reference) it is -0.13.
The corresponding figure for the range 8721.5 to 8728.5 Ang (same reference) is 0.00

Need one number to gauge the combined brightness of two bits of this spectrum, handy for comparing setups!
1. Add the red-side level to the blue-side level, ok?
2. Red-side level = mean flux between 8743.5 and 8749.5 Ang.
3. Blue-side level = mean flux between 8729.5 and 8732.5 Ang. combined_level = 13.4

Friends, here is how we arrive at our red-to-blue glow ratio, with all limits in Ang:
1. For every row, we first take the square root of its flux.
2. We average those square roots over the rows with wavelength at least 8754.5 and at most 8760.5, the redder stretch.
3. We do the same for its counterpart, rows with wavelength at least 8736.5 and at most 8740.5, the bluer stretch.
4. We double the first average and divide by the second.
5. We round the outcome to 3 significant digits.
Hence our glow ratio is 2.06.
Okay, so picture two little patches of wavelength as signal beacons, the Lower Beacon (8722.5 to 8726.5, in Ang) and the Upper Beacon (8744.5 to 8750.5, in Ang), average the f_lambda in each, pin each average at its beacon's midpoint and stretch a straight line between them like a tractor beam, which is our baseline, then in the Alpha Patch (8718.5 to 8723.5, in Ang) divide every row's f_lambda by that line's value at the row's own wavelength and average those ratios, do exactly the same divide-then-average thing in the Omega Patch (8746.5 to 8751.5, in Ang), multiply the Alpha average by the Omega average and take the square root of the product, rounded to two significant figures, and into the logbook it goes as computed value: 0.97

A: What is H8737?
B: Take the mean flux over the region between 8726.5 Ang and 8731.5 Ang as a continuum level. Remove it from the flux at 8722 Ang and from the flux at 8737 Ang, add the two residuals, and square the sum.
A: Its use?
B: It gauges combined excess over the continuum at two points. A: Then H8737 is 0.50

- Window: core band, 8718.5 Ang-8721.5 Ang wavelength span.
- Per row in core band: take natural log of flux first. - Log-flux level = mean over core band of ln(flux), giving 1.87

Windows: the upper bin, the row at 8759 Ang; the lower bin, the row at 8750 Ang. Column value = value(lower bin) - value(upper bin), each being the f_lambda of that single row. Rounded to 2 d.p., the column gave 0.43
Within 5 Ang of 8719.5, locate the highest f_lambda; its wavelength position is 8718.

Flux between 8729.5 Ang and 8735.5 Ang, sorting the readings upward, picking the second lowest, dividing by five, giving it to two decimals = 1.29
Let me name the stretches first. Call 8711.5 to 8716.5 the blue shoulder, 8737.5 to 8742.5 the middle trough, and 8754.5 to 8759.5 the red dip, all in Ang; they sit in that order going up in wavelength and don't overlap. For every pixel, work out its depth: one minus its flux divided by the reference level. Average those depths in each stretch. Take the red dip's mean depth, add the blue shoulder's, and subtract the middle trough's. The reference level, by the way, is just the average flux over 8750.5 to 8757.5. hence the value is -0.024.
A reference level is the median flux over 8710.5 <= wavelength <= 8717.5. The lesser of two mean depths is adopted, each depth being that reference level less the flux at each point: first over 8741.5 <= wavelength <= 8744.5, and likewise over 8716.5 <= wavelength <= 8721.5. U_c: -0.21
